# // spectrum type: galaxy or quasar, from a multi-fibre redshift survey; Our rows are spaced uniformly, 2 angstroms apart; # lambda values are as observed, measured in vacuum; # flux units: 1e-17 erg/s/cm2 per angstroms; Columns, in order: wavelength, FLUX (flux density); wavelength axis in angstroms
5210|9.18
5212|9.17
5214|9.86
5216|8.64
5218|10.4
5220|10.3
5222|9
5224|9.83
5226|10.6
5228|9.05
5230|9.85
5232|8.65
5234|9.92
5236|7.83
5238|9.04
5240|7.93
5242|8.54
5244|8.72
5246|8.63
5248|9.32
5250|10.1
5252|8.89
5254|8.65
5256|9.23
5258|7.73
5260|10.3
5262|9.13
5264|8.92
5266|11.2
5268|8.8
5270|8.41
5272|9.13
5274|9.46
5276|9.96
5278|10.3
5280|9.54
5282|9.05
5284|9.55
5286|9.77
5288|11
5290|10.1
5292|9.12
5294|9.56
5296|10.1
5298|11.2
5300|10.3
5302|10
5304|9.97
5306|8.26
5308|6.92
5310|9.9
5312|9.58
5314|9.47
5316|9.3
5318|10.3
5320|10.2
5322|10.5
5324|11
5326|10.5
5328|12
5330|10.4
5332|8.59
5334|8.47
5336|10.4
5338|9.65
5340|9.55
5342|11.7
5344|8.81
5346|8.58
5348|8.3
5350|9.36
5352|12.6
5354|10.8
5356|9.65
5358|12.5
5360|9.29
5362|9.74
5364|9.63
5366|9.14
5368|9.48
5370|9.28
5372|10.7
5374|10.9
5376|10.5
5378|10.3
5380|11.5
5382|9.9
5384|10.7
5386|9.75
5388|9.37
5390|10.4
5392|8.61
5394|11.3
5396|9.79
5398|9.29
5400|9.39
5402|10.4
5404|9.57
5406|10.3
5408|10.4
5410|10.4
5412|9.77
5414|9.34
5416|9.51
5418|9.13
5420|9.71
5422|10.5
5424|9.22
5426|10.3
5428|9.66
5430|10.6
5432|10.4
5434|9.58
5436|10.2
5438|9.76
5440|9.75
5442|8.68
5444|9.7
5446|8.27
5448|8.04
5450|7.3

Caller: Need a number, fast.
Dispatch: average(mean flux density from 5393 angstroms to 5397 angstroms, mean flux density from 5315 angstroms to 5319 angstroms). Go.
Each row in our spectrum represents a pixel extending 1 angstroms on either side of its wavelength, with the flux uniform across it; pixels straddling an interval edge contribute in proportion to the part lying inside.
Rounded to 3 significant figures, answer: 10.2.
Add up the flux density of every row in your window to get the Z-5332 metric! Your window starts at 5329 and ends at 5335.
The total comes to 27.5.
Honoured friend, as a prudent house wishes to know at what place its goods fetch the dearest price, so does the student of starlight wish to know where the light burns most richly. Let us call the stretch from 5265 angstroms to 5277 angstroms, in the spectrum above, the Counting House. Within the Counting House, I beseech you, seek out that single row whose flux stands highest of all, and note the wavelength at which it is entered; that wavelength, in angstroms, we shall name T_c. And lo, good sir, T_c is 5266 angstroms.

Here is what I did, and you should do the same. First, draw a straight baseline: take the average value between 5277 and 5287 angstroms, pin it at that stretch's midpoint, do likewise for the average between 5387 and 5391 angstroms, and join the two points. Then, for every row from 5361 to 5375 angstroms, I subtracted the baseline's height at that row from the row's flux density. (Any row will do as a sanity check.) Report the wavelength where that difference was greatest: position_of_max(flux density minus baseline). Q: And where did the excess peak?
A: 5374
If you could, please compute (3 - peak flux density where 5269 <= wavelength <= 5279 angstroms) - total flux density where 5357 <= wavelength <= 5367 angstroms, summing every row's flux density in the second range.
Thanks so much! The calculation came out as -57.6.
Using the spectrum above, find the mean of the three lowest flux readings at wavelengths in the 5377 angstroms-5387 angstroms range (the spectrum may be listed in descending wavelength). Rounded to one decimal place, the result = 10.0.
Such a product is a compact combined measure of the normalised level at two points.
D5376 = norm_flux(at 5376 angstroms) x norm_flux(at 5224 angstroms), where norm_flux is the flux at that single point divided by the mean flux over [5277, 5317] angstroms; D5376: 1.11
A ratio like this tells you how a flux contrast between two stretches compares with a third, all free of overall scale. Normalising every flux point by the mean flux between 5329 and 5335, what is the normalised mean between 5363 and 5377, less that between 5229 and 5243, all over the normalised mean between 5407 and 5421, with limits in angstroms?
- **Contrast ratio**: 0.12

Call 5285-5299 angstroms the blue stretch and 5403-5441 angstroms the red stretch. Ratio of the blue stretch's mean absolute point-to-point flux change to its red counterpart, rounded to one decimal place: 1.6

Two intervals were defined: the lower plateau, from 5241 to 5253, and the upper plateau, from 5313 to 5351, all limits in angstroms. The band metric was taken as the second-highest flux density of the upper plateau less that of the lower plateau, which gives 2.38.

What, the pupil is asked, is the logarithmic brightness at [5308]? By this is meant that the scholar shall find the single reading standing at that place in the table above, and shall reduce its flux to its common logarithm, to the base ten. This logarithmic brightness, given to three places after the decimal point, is 0.840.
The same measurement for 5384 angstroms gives 1.029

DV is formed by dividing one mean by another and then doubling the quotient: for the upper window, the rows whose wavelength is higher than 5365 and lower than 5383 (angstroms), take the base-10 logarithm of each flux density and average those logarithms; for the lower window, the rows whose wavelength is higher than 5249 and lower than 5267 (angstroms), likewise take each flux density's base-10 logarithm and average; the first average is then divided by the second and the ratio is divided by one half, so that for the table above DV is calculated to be 2.08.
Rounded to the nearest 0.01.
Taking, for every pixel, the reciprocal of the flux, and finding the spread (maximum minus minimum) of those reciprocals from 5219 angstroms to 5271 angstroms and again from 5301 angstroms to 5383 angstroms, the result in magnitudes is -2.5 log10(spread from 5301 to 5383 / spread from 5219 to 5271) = -0.53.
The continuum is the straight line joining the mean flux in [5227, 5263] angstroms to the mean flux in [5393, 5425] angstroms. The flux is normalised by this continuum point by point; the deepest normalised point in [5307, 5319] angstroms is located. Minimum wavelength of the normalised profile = 5308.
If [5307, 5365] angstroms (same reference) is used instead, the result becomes 5308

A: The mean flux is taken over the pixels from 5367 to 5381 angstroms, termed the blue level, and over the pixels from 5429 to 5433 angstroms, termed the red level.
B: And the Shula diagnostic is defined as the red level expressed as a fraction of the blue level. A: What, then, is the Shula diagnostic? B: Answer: 1.01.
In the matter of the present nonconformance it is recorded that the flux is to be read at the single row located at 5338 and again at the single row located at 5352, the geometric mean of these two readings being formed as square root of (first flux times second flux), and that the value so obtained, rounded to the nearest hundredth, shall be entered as 11.03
